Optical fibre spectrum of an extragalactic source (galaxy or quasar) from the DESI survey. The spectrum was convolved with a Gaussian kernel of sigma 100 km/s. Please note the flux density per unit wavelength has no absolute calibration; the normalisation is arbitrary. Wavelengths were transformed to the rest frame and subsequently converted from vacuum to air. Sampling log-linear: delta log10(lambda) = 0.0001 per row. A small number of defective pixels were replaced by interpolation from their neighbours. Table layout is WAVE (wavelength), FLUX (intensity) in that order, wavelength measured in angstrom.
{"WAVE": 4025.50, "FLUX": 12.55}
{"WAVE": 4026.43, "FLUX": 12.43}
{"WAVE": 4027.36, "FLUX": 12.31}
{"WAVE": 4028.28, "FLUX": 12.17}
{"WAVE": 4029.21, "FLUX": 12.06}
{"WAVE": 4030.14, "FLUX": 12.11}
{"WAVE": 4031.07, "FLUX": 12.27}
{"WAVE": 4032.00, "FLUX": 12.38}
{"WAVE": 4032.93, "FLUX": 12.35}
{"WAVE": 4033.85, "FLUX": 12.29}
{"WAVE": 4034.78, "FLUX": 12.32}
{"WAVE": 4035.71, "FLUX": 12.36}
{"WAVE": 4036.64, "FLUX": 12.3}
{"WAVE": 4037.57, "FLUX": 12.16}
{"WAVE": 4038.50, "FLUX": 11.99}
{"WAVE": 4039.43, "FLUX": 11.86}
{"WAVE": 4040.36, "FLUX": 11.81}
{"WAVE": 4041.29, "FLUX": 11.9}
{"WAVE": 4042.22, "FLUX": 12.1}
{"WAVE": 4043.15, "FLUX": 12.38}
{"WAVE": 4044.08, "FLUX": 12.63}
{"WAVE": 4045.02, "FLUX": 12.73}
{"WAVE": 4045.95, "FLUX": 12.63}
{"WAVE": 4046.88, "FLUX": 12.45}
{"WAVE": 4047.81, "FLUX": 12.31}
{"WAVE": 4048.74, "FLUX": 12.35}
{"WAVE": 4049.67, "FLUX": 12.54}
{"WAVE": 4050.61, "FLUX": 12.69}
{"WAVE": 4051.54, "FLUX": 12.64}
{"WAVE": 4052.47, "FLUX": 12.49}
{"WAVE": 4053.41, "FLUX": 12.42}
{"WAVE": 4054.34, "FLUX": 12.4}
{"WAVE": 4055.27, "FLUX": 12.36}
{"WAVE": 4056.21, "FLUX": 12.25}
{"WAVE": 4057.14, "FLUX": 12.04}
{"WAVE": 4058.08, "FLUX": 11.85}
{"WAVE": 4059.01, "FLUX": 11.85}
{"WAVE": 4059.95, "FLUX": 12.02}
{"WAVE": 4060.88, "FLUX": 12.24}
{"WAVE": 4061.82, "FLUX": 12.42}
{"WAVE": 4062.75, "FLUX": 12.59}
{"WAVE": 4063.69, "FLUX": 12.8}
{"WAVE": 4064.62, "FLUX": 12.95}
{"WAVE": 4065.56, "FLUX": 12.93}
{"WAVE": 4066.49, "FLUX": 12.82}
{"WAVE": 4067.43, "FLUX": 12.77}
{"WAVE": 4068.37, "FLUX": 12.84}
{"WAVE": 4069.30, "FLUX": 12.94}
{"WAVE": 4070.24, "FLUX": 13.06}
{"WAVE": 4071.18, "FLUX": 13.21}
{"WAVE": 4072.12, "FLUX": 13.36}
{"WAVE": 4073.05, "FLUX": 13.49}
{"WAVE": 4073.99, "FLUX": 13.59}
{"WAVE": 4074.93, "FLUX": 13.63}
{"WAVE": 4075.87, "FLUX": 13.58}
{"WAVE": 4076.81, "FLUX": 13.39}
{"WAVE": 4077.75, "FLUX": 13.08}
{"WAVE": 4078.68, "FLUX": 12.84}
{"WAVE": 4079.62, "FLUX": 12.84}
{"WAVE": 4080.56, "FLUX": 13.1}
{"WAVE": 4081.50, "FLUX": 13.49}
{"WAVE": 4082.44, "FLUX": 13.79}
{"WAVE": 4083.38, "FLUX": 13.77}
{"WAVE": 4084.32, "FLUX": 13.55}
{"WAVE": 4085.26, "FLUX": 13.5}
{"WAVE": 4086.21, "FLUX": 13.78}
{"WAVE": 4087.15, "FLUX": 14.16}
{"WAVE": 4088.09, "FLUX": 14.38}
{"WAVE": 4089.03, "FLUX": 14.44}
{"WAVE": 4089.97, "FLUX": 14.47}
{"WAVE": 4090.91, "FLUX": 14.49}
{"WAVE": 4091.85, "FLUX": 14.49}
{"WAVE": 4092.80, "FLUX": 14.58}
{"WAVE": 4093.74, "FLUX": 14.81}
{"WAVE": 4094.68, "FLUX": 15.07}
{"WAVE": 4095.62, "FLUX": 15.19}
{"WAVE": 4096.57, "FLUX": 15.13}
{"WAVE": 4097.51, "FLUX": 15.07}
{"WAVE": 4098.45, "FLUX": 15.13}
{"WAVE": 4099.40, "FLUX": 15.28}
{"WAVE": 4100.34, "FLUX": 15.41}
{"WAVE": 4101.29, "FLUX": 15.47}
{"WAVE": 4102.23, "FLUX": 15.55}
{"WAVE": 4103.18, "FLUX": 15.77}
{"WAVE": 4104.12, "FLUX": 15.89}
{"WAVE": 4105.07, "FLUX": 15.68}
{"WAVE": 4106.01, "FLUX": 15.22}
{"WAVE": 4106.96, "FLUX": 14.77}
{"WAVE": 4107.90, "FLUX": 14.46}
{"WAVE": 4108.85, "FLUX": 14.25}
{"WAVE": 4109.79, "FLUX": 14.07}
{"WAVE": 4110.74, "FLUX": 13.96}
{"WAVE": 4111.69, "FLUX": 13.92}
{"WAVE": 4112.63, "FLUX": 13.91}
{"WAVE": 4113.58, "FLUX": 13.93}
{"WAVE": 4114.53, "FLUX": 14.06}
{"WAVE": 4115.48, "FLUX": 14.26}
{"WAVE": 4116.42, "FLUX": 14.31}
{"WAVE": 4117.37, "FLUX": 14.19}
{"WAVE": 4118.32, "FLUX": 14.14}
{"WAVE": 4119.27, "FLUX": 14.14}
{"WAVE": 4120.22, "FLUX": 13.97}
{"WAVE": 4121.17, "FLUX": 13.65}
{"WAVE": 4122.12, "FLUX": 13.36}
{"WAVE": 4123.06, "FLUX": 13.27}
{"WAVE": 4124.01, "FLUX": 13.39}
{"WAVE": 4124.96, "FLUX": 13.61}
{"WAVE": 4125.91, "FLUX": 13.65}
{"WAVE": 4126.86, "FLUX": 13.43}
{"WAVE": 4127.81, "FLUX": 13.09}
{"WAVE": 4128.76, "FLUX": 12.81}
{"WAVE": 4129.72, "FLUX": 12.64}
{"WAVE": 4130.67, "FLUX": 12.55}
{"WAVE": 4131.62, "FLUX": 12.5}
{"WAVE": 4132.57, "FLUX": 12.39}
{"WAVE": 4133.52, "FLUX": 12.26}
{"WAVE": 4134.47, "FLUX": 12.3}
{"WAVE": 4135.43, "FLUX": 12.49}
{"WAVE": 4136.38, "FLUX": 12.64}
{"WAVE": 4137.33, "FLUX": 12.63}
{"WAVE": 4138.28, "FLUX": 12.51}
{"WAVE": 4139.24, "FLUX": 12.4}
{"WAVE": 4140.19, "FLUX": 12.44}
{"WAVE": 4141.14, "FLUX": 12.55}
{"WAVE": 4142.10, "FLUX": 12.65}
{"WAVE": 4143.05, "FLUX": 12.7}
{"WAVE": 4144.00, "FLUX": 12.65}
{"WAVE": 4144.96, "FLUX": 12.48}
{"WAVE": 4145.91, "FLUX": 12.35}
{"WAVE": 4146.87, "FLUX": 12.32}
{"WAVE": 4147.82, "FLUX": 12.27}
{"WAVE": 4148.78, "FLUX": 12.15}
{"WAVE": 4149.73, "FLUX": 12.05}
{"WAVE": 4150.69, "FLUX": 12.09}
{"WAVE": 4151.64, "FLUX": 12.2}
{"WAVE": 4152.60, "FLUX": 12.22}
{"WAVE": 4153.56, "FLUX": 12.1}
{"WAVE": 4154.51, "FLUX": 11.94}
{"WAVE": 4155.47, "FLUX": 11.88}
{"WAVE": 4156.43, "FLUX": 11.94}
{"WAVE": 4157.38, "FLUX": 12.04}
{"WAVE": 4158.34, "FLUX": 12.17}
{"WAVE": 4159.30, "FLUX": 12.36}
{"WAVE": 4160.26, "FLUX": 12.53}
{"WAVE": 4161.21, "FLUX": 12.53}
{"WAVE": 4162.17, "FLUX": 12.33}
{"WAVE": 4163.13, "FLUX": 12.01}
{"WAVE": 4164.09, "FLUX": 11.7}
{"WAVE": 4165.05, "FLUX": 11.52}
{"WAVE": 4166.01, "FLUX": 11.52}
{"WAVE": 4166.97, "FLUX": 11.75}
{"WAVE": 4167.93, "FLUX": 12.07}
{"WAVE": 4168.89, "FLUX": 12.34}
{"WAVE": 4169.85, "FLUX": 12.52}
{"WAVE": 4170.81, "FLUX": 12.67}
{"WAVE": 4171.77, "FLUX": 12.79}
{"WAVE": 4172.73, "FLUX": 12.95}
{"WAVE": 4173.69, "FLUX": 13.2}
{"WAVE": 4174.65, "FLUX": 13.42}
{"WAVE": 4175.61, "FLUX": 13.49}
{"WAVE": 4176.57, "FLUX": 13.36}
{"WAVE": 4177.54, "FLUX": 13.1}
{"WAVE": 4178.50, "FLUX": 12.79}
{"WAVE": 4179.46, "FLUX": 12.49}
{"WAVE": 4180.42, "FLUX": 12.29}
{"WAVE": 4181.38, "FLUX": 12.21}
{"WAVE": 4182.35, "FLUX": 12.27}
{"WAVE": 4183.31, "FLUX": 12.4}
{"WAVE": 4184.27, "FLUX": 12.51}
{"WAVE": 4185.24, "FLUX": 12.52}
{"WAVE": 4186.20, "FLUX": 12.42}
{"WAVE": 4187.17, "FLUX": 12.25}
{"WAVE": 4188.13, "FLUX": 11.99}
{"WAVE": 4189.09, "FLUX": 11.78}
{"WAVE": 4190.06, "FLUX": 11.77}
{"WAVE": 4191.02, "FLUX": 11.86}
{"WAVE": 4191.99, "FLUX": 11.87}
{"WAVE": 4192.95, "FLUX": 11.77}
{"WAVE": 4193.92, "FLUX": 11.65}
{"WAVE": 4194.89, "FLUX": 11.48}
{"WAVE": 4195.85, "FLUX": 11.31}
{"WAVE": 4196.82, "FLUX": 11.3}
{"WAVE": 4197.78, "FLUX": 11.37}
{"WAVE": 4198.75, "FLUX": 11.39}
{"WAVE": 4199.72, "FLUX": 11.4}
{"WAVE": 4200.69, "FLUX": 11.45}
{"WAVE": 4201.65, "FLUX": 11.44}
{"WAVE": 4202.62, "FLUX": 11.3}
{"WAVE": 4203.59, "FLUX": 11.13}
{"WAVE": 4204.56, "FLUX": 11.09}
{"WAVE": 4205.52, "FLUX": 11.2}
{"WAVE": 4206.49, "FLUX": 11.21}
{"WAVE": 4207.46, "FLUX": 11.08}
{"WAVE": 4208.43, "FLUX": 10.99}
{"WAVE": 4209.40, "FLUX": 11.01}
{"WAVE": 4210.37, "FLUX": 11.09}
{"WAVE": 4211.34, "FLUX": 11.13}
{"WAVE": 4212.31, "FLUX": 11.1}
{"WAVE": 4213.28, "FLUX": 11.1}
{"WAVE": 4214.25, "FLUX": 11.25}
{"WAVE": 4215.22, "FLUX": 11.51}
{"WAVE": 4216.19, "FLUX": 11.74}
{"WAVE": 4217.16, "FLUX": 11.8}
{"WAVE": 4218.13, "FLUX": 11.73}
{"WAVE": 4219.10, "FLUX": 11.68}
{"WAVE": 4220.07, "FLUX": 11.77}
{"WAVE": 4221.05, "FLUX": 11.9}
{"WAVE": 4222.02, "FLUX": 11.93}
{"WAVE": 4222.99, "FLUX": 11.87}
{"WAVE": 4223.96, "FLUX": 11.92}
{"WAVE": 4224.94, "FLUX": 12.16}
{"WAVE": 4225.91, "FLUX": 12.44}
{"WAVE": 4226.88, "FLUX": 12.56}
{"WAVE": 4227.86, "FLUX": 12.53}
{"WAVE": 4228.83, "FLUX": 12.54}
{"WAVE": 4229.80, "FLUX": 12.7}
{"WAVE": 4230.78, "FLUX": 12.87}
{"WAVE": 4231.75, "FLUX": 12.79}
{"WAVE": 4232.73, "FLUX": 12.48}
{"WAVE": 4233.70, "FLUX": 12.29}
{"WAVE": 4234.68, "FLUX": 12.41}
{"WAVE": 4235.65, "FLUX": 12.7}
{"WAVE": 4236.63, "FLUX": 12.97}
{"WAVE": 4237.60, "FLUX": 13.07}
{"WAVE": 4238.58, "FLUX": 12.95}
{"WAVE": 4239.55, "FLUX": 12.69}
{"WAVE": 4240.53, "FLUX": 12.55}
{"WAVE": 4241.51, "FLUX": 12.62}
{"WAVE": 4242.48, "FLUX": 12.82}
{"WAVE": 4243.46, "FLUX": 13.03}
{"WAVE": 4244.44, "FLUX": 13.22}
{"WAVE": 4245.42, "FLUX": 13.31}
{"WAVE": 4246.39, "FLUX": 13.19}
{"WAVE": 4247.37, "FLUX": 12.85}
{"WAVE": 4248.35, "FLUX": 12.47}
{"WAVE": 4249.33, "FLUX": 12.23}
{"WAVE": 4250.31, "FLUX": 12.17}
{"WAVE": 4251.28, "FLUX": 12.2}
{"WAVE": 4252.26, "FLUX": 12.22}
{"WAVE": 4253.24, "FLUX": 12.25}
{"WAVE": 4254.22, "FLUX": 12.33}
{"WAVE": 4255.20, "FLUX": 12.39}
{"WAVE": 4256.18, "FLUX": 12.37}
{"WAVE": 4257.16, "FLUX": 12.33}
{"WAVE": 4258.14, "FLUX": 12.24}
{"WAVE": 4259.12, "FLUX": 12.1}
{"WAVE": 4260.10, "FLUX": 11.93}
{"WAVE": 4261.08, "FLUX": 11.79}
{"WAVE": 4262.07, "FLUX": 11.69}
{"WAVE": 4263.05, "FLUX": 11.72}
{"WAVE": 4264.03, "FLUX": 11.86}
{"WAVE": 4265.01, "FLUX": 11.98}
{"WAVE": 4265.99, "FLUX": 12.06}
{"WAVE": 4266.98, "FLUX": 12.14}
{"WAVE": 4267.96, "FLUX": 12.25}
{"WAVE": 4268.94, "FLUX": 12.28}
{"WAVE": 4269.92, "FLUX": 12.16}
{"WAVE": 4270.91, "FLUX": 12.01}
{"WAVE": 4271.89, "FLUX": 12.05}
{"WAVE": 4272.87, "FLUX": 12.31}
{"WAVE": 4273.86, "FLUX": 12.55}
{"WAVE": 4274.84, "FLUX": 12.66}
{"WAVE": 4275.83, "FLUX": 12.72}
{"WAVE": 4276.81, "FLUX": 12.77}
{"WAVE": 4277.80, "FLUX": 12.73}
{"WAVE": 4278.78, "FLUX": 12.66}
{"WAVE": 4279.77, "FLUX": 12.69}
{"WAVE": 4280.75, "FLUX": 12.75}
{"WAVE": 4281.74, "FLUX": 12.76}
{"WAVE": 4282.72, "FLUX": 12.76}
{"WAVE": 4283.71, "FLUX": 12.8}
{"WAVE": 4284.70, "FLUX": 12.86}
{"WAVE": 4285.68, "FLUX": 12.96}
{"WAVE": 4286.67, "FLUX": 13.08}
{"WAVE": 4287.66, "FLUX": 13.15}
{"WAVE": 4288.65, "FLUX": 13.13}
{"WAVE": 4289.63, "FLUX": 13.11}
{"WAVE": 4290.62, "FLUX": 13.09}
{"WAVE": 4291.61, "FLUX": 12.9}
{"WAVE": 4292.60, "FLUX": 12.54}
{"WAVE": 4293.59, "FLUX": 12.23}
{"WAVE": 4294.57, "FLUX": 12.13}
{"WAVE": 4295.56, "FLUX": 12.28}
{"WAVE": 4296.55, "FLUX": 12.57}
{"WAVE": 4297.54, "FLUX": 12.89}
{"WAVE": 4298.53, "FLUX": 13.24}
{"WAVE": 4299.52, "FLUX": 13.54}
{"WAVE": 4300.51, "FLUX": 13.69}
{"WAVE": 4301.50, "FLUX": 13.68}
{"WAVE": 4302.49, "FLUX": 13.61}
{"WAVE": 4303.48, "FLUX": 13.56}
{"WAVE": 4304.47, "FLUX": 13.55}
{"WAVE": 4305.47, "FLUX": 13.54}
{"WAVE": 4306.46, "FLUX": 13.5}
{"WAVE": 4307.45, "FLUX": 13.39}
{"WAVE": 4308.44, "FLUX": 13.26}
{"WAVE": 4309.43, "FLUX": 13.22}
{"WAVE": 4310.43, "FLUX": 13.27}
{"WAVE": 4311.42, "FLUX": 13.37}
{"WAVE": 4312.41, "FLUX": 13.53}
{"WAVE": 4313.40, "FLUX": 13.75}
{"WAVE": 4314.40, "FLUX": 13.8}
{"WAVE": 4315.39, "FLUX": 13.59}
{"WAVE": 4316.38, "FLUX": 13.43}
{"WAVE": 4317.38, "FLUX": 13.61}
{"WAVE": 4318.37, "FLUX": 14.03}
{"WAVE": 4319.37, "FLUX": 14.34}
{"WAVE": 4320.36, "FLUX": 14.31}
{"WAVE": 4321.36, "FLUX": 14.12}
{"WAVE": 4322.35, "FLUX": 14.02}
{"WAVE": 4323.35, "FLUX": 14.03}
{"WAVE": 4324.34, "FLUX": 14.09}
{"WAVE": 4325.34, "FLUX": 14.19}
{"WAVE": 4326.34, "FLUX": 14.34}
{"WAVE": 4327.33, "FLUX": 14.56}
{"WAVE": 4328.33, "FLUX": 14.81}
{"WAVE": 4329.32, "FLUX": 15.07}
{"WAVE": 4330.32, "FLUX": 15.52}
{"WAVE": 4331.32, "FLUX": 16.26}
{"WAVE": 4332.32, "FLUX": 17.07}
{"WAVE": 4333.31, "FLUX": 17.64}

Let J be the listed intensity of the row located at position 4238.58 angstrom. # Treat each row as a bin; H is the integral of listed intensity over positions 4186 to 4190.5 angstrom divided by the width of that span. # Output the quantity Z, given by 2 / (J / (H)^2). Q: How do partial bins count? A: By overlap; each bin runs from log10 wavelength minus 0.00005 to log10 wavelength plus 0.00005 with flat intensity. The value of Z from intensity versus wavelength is 22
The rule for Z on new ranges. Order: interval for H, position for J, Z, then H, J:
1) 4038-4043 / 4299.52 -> 21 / 12.0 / 13.54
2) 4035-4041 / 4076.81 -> 22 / 12.1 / 13.39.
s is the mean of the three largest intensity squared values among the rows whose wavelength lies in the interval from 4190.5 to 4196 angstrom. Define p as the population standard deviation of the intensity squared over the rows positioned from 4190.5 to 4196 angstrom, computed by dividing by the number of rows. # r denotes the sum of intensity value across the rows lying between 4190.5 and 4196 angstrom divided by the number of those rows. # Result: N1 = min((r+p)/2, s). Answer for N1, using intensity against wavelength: 8.2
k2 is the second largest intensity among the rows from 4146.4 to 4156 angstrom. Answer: 12.27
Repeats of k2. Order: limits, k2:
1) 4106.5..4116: 14.46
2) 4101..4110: 15.77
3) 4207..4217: 11.51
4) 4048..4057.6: 12.64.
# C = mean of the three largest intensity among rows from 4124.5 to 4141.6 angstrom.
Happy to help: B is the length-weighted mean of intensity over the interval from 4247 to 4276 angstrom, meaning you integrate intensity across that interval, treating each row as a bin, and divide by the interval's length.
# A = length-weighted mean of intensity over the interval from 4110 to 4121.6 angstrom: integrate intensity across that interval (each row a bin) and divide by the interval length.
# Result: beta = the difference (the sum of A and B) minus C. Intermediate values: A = 14.0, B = 12.2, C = 13.6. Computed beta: 12.7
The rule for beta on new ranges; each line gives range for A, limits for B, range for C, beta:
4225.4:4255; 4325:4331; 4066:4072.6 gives 14.2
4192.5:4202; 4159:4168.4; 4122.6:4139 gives 9.9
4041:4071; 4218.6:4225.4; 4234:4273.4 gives 11.1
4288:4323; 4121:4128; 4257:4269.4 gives 14.5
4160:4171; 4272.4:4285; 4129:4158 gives 12.1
